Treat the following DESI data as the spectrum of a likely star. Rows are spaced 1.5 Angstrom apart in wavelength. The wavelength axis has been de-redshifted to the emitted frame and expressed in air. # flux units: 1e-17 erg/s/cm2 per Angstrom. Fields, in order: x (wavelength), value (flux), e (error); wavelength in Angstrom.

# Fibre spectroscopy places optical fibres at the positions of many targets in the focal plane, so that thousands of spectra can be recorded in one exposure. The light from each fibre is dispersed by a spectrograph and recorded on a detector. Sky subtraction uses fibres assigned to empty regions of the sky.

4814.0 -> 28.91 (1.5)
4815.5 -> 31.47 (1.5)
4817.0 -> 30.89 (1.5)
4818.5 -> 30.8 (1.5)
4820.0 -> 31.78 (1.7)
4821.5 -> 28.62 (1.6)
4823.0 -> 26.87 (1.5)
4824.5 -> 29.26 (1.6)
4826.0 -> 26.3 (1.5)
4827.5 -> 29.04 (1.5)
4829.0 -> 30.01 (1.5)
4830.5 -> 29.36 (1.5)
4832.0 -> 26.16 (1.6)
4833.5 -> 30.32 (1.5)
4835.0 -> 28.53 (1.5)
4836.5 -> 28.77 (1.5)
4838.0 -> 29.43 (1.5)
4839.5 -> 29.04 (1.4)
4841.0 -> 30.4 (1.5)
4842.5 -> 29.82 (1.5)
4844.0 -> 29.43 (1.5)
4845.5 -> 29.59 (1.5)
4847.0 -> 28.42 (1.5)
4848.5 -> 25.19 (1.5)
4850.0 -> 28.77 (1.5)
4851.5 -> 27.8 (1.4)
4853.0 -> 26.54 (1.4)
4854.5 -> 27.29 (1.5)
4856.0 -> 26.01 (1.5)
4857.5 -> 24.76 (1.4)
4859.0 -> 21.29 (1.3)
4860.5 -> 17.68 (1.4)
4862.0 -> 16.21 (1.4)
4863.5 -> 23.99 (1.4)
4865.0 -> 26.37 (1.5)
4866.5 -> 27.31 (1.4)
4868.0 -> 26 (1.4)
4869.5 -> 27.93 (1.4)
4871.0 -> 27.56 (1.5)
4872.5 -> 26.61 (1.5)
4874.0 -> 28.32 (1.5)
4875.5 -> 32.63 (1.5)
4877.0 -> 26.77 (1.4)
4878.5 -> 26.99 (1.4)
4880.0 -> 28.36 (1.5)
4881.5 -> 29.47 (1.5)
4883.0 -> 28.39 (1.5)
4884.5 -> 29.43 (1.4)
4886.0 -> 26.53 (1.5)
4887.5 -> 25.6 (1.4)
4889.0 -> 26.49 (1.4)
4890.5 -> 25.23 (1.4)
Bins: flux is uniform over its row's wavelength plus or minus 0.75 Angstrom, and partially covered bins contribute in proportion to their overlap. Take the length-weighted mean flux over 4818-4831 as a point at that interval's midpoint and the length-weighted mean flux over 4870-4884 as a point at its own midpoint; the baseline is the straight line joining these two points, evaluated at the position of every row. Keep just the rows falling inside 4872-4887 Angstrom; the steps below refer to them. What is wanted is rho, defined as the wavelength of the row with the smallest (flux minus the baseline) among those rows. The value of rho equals 4872.5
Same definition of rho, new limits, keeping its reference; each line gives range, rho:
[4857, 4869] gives 4862.0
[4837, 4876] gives 4862.0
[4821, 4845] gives 4832.0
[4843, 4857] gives 4848.5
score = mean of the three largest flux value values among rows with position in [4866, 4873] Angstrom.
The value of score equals 27.6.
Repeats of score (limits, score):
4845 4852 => 28.9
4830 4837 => 29.5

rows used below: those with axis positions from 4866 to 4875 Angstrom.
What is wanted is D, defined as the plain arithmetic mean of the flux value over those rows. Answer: 27.3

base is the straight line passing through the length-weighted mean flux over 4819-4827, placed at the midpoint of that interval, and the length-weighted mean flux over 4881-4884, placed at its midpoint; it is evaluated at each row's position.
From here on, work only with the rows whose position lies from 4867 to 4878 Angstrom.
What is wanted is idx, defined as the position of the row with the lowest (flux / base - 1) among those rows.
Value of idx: 4868.0 Angstrom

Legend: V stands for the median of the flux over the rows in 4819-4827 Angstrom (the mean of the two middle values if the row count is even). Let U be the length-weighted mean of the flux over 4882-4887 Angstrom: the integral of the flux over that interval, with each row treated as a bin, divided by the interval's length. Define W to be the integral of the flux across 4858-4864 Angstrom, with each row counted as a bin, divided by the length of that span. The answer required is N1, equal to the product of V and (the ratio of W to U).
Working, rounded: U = 28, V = 28.6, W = 19.8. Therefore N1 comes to 20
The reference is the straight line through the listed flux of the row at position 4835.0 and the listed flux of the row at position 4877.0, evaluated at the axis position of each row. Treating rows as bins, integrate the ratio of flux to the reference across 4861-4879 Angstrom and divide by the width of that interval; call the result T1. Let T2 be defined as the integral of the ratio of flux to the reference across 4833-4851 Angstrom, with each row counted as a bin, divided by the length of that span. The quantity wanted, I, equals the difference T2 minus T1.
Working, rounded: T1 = 0.97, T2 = 1.02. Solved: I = 0.05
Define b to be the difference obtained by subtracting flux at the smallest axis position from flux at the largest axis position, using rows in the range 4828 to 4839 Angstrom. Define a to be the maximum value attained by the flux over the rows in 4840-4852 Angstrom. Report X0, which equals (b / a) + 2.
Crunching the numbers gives 1.98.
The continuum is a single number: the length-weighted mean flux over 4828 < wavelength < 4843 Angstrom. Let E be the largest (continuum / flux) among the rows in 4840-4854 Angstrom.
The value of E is 1.16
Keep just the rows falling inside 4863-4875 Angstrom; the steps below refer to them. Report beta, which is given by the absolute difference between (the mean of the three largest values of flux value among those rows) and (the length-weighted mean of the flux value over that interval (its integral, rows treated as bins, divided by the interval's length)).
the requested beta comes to 1.0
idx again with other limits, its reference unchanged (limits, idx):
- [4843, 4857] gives 4848.5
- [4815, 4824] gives 4823.0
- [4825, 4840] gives 4832.0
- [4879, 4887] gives 4886.0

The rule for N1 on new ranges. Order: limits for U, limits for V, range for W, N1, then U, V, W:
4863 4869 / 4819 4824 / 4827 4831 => 32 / 26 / 28.6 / 29.5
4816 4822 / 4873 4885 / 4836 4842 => 27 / 31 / 28.4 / 29.5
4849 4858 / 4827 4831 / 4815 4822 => 34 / 27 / 29.4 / 30.8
